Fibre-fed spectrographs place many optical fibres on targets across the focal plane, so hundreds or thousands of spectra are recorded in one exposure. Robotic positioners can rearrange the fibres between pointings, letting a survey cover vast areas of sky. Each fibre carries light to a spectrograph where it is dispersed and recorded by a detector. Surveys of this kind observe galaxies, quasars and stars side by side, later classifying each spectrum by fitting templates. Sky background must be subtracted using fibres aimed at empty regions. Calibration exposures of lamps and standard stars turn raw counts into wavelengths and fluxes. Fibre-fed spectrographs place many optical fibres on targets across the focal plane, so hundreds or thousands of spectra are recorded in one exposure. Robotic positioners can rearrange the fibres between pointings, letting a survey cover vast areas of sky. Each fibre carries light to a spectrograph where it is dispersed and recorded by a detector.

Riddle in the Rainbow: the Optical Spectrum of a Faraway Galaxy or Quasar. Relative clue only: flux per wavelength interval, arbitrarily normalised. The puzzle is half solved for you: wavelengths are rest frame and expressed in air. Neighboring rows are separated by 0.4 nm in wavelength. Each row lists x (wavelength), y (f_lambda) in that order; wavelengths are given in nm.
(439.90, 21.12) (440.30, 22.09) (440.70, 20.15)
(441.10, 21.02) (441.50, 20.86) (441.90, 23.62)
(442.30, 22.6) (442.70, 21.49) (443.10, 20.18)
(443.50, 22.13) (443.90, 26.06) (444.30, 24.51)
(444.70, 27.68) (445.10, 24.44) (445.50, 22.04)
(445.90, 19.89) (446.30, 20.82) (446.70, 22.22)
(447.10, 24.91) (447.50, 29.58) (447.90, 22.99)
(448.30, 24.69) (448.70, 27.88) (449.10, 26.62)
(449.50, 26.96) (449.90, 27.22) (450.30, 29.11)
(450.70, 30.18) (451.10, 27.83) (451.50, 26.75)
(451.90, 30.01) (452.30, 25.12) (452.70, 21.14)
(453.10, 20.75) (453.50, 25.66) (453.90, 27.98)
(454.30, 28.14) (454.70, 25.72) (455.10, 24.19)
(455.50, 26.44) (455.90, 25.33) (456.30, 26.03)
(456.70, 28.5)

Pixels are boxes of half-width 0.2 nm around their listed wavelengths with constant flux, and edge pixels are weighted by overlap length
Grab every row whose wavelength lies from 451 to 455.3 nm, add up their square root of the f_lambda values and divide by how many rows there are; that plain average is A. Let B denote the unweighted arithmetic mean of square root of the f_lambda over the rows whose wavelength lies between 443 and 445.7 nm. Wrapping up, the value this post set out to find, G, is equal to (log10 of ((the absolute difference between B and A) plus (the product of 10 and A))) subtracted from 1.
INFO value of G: -0.706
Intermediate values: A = 5.07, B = 4.88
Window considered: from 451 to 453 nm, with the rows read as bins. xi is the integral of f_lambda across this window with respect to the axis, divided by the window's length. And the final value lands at 26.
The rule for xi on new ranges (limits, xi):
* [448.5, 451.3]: 28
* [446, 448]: 24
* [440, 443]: 22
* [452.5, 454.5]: 25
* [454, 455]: 27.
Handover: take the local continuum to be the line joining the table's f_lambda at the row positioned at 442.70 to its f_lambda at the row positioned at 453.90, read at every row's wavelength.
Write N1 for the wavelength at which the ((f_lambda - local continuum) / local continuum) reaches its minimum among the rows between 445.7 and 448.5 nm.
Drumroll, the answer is 445.90 nm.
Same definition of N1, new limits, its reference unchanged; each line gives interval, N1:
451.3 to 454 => 453.10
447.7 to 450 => 447.90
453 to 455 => 453.10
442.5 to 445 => 443.10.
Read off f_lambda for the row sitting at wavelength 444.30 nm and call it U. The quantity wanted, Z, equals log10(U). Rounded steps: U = 24.51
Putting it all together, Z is 1.39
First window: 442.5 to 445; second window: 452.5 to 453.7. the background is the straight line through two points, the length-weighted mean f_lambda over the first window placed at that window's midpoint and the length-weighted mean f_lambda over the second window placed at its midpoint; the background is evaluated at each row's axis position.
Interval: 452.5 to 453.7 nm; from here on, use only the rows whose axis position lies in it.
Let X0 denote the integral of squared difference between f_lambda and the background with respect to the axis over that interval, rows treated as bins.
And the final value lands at 6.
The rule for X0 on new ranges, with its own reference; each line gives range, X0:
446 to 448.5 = 23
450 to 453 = 81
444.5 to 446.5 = 16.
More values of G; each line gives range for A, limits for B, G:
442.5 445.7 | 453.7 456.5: -0.688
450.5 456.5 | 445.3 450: -0.709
